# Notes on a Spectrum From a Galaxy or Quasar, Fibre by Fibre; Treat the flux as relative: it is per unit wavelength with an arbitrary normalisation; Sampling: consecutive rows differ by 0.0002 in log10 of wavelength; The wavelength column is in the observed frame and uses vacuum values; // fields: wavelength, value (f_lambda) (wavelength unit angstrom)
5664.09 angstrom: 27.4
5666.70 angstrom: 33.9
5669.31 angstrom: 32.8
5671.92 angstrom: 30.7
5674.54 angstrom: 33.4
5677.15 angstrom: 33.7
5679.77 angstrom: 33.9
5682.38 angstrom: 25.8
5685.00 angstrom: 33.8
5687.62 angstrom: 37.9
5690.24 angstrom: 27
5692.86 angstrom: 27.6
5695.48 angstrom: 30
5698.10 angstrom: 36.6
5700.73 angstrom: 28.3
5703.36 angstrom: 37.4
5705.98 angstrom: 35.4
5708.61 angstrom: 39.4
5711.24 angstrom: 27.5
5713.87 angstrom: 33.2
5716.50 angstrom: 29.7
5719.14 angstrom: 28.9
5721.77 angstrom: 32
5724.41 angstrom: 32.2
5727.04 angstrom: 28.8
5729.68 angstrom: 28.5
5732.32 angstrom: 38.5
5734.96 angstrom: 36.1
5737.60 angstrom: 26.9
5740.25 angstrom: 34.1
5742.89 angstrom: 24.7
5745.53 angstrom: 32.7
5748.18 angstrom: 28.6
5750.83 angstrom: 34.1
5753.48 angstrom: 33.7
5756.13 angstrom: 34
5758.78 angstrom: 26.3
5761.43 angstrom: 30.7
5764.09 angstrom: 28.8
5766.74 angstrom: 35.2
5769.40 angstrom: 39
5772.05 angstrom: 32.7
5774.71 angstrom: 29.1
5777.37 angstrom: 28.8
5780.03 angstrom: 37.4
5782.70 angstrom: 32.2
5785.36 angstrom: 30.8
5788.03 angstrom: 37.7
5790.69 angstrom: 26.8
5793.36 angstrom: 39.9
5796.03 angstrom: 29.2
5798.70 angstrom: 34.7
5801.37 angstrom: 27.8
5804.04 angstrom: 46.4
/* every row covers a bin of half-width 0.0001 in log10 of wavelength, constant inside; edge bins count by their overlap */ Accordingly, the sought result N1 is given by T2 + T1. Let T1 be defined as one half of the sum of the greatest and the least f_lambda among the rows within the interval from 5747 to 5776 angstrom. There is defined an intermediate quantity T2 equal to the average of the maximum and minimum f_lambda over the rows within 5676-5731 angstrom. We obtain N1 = 65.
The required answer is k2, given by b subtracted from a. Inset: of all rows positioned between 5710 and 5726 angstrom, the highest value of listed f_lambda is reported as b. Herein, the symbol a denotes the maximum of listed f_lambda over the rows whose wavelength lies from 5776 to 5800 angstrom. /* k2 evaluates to 6.70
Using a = 39.9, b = 33.2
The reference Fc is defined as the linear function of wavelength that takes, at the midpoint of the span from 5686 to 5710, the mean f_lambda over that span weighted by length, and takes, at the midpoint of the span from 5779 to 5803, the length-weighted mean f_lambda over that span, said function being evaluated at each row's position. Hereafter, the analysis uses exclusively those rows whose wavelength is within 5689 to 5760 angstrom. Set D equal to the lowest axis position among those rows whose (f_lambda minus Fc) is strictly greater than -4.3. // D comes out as 5695.48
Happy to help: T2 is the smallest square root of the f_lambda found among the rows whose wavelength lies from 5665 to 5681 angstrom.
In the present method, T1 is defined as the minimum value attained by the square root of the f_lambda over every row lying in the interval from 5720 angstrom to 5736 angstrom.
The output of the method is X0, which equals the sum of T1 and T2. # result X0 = 10.9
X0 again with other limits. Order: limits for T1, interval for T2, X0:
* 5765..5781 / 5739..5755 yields 10.3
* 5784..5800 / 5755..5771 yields 10.3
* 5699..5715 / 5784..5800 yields 10.4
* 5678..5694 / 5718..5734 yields 10.4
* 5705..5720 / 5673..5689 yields 10.3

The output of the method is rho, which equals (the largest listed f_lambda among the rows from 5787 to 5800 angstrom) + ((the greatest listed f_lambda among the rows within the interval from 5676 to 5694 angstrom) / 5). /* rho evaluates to 47.5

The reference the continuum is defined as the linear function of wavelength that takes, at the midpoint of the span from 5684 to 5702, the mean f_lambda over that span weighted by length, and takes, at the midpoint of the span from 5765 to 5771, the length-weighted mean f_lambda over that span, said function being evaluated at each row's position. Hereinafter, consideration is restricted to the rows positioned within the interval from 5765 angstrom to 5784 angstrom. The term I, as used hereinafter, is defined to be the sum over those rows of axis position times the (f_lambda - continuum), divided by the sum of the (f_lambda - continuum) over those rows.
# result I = 5777.1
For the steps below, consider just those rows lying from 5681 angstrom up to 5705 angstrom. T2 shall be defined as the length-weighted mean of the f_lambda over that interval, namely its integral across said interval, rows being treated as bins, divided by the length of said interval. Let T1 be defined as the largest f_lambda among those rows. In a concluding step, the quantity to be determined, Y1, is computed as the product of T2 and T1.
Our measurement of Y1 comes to 1200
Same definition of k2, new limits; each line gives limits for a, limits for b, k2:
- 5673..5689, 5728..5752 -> -0.60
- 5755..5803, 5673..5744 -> 0.50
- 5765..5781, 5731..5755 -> 0.50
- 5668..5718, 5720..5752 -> 0.90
